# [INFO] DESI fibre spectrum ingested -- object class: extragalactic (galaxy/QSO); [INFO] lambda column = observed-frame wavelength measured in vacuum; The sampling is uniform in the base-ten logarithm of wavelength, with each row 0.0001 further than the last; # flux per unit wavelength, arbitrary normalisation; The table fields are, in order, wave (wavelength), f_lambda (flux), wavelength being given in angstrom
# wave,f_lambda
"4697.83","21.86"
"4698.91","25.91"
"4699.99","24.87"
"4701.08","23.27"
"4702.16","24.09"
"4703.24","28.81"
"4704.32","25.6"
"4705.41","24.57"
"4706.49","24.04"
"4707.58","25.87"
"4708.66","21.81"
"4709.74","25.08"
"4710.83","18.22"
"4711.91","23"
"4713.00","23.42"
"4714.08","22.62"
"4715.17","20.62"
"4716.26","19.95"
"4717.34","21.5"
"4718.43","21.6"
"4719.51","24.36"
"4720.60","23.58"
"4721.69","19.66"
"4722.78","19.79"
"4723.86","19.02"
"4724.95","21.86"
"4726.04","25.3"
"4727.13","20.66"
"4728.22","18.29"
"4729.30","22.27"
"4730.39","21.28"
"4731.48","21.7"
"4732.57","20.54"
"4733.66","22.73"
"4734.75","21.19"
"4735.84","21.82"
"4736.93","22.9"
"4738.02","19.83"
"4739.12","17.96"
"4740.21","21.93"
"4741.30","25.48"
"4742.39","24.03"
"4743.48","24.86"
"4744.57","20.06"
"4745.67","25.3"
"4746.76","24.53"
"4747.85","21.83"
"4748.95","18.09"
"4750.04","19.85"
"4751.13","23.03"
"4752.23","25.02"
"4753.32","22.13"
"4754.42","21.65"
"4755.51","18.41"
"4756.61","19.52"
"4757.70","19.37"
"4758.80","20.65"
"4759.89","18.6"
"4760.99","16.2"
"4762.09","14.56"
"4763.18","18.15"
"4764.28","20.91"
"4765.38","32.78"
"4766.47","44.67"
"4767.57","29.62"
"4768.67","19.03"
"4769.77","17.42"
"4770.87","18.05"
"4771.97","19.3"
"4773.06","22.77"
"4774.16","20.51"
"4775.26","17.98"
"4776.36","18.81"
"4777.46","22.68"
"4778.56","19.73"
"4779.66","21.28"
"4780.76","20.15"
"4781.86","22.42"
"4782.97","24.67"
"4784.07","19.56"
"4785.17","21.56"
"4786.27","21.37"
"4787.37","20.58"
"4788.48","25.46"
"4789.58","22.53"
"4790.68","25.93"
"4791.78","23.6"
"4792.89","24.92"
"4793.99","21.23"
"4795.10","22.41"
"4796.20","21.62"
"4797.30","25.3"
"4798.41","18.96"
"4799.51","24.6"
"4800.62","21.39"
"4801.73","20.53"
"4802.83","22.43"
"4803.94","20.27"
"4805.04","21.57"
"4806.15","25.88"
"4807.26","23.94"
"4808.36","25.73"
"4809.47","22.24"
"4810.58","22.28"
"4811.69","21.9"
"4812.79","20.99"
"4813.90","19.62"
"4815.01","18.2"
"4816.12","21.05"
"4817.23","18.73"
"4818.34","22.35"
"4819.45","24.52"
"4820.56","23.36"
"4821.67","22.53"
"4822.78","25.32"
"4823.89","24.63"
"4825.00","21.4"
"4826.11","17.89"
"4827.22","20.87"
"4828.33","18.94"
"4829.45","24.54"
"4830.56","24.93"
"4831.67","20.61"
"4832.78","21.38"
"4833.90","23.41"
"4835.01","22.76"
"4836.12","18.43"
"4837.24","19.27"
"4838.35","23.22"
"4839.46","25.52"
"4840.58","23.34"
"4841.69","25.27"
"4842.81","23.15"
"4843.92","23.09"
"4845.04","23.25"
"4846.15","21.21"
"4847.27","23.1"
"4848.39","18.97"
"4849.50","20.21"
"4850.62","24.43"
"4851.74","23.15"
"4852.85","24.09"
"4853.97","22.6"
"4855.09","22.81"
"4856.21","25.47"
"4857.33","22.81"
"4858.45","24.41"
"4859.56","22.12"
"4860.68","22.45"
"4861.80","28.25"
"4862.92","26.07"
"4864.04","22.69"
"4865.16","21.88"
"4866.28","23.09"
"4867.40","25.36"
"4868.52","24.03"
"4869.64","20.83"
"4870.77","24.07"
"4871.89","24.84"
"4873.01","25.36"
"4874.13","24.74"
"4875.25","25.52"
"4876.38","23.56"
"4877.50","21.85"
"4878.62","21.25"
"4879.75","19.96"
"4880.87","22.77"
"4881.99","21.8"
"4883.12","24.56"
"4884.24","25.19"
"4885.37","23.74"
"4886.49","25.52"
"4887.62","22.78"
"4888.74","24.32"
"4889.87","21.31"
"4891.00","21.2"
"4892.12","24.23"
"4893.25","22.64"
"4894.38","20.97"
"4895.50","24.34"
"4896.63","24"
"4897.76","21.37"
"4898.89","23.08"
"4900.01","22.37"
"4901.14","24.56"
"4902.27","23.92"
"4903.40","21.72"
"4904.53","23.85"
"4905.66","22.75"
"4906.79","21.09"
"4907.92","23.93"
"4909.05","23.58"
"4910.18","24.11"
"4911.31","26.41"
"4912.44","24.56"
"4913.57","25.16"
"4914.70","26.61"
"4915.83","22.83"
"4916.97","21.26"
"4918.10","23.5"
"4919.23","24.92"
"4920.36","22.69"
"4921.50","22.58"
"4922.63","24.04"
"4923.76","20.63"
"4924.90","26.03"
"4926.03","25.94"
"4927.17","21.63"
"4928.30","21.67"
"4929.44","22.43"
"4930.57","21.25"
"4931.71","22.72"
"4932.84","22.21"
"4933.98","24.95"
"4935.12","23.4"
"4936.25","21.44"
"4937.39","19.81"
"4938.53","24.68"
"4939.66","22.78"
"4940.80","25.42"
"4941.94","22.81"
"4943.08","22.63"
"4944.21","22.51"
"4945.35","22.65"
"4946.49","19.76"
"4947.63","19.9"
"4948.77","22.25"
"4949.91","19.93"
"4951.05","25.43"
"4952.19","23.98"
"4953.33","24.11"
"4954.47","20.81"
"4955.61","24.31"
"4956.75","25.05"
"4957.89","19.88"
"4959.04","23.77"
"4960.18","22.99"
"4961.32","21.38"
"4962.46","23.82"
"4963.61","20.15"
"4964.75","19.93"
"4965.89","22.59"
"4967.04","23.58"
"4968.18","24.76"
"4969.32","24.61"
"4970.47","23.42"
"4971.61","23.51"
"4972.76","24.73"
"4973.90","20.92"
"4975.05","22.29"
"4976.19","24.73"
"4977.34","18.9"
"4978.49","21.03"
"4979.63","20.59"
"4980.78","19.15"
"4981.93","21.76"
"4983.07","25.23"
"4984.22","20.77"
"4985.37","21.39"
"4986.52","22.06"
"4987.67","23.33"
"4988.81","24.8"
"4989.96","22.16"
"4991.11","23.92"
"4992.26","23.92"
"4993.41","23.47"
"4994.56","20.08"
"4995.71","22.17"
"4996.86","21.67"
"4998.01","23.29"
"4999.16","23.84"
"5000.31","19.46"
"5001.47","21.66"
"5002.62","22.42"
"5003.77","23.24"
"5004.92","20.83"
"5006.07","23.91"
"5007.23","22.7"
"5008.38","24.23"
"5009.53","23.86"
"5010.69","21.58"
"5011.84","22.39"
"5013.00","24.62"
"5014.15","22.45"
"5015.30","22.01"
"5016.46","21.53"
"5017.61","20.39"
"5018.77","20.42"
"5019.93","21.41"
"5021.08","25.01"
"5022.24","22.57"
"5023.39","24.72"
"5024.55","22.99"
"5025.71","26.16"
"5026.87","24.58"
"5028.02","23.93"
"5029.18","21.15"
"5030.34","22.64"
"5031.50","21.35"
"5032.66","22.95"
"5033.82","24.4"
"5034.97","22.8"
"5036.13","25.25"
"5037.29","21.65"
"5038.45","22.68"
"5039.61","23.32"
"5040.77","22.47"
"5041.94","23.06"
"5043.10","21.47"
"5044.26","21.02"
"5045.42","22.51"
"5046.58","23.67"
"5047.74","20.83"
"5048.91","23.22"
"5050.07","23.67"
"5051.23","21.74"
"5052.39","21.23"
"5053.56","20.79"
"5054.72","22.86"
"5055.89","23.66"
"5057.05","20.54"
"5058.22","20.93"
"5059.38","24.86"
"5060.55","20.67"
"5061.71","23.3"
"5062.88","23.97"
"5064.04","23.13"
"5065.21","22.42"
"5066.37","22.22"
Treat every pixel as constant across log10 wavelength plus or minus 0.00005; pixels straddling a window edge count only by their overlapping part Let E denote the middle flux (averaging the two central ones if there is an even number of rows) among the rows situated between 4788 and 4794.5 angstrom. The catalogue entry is 24.3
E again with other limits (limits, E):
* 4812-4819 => 20.3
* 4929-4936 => 22.6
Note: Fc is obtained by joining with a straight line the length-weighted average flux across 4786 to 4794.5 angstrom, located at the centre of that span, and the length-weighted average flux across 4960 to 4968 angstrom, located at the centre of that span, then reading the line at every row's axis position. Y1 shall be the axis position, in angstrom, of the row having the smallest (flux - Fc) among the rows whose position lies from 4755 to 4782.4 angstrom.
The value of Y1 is 4762.09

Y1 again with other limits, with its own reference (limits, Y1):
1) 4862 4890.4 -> 4879.75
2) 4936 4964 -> 4937.39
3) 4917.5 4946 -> 4937.39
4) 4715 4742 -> 4739.12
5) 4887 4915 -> 4894.38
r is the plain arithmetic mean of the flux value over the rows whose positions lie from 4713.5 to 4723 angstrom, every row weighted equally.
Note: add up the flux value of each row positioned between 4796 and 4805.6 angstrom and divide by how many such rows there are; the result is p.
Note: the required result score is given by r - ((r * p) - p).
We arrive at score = -427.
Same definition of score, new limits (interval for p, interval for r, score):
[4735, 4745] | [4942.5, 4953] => -444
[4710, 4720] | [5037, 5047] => -443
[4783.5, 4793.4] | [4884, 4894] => -489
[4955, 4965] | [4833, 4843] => -463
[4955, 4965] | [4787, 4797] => -472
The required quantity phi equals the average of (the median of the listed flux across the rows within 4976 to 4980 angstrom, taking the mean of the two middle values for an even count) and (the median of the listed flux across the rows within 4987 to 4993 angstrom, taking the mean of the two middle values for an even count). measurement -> 22.4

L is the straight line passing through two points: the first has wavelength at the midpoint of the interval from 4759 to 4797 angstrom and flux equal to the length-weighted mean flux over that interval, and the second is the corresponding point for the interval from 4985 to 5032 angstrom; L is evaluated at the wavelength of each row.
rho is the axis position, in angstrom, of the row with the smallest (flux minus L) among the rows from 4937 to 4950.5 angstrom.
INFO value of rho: 4946.49 angstrom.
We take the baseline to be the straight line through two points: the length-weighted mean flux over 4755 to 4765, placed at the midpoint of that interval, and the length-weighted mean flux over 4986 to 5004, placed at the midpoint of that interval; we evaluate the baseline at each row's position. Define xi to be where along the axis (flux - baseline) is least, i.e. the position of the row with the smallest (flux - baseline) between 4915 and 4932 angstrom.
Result 4923.76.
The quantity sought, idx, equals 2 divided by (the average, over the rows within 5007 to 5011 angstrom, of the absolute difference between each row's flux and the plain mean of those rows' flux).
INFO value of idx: 2.1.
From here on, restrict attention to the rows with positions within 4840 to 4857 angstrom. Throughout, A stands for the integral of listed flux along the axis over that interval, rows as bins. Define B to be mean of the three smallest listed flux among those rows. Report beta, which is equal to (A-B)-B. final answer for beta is 350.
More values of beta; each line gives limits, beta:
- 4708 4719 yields 201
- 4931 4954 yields 481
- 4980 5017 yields 793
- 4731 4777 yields 969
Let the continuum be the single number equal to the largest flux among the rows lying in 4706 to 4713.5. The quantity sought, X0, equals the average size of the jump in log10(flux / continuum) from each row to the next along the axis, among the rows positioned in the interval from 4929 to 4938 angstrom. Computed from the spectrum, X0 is 0.030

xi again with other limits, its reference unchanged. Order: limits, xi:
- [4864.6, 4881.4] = 4879.75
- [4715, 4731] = 4728.22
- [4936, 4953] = 4946.49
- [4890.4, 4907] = 4906.79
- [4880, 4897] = 4894.38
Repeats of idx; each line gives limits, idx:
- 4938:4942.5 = 1.8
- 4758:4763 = 0.9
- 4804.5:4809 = 1.3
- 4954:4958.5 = 0.9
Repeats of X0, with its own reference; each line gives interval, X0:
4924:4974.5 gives 0.036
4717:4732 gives 0.042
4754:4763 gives 0.040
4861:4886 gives 0.031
